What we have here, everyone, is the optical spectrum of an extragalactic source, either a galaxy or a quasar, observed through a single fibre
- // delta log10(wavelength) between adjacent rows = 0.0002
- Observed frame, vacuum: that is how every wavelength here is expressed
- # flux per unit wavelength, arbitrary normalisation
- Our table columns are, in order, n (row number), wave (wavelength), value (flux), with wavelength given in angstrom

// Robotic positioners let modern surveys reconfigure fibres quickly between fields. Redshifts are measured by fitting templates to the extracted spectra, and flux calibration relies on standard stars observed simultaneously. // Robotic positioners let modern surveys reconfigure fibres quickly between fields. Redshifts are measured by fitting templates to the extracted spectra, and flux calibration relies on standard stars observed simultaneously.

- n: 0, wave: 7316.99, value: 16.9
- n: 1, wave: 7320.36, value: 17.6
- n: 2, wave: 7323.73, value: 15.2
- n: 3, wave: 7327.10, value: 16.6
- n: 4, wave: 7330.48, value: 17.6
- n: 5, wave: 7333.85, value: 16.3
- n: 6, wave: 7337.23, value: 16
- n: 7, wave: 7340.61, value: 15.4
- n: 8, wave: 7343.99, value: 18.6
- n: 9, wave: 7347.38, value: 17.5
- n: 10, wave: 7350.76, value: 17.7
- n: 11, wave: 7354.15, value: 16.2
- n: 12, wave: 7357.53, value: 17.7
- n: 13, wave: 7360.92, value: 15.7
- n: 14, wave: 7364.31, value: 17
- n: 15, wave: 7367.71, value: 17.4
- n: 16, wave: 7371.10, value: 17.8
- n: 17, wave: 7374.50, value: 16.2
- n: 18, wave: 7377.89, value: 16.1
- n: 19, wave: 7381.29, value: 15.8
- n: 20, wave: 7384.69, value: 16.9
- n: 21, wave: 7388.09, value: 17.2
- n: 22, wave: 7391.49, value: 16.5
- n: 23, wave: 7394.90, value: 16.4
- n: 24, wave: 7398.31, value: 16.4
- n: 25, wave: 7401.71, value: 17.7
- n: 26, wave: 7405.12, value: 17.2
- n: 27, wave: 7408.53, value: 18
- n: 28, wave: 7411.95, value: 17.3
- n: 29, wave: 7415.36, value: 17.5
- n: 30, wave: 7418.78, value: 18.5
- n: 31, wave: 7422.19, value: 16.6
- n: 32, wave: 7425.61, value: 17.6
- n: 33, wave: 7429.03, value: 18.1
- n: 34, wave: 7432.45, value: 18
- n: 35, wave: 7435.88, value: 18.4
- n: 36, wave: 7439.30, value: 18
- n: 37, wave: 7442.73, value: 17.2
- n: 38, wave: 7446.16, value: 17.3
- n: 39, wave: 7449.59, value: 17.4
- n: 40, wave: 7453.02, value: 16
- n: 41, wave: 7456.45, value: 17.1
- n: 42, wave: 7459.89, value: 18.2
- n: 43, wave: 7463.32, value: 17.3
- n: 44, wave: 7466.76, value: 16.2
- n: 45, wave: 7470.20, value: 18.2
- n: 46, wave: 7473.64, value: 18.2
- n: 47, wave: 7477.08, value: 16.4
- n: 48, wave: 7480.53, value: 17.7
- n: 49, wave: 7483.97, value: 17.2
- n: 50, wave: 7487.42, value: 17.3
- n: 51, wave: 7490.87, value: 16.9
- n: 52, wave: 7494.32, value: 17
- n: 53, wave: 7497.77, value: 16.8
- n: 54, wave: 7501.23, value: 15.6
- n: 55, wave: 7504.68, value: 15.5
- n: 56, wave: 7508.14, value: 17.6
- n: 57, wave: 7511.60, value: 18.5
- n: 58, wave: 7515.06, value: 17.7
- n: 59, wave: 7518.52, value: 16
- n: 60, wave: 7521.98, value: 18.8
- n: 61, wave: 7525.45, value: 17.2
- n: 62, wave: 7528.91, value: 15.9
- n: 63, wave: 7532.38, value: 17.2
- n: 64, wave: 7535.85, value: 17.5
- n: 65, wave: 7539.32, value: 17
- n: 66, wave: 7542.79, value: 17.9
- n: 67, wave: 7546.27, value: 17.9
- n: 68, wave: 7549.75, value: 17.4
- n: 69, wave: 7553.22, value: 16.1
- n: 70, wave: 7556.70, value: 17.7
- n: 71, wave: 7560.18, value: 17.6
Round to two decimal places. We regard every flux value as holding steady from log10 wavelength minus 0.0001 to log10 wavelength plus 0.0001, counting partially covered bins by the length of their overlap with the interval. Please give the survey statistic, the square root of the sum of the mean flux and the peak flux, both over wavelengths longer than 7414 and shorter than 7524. 6.01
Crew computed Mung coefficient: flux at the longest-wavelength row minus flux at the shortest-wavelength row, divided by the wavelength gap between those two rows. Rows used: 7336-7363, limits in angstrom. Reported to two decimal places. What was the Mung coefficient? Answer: -0.01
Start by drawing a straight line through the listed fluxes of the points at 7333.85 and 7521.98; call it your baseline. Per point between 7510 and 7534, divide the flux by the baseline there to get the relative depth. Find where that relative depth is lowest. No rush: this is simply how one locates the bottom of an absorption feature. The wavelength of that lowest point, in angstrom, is 7528.91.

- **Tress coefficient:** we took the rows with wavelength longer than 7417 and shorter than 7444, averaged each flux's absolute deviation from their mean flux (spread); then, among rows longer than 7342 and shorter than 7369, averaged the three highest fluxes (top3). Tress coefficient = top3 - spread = 17.5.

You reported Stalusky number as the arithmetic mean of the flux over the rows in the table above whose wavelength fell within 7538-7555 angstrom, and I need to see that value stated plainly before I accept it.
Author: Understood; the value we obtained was 17.3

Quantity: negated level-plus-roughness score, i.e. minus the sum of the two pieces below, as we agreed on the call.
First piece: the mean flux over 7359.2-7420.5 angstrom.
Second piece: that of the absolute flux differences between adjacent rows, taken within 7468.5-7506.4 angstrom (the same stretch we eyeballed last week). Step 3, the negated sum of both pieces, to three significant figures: -17.5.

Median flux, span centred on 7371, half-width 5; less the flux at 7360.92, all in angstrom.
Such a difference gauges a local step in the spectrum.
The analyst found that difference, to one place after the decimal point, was 1.7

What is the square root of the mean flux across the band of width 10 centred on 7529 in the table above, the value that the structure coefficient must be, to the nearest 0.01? 4.09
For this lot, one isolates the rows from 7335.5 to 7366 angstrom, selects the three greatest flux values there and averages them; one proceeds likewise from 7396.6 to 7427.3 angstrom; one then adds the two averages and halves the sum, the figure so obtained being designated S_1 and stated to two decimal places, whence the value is 18.03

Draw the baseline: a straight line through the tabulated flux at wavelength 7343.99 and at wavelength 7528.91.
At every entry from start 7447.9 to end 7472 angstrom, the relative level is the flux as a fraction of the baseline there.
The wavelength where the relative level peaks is 7470.20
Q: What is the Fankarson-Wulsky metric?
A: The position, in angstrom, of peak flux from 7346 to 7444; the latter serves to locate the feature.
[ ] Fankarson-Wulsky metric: 7418.78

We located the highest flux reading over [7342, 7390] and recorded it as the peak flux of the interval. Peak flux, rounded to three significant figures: 18.6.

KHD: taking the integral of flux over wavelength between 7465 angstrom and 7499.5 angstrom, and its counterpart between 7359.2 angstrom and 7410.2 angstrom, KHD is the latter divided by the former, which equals 1.4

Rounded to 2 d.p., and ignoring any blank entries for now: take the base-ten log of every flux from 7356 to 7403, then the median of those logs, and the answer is 1.22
